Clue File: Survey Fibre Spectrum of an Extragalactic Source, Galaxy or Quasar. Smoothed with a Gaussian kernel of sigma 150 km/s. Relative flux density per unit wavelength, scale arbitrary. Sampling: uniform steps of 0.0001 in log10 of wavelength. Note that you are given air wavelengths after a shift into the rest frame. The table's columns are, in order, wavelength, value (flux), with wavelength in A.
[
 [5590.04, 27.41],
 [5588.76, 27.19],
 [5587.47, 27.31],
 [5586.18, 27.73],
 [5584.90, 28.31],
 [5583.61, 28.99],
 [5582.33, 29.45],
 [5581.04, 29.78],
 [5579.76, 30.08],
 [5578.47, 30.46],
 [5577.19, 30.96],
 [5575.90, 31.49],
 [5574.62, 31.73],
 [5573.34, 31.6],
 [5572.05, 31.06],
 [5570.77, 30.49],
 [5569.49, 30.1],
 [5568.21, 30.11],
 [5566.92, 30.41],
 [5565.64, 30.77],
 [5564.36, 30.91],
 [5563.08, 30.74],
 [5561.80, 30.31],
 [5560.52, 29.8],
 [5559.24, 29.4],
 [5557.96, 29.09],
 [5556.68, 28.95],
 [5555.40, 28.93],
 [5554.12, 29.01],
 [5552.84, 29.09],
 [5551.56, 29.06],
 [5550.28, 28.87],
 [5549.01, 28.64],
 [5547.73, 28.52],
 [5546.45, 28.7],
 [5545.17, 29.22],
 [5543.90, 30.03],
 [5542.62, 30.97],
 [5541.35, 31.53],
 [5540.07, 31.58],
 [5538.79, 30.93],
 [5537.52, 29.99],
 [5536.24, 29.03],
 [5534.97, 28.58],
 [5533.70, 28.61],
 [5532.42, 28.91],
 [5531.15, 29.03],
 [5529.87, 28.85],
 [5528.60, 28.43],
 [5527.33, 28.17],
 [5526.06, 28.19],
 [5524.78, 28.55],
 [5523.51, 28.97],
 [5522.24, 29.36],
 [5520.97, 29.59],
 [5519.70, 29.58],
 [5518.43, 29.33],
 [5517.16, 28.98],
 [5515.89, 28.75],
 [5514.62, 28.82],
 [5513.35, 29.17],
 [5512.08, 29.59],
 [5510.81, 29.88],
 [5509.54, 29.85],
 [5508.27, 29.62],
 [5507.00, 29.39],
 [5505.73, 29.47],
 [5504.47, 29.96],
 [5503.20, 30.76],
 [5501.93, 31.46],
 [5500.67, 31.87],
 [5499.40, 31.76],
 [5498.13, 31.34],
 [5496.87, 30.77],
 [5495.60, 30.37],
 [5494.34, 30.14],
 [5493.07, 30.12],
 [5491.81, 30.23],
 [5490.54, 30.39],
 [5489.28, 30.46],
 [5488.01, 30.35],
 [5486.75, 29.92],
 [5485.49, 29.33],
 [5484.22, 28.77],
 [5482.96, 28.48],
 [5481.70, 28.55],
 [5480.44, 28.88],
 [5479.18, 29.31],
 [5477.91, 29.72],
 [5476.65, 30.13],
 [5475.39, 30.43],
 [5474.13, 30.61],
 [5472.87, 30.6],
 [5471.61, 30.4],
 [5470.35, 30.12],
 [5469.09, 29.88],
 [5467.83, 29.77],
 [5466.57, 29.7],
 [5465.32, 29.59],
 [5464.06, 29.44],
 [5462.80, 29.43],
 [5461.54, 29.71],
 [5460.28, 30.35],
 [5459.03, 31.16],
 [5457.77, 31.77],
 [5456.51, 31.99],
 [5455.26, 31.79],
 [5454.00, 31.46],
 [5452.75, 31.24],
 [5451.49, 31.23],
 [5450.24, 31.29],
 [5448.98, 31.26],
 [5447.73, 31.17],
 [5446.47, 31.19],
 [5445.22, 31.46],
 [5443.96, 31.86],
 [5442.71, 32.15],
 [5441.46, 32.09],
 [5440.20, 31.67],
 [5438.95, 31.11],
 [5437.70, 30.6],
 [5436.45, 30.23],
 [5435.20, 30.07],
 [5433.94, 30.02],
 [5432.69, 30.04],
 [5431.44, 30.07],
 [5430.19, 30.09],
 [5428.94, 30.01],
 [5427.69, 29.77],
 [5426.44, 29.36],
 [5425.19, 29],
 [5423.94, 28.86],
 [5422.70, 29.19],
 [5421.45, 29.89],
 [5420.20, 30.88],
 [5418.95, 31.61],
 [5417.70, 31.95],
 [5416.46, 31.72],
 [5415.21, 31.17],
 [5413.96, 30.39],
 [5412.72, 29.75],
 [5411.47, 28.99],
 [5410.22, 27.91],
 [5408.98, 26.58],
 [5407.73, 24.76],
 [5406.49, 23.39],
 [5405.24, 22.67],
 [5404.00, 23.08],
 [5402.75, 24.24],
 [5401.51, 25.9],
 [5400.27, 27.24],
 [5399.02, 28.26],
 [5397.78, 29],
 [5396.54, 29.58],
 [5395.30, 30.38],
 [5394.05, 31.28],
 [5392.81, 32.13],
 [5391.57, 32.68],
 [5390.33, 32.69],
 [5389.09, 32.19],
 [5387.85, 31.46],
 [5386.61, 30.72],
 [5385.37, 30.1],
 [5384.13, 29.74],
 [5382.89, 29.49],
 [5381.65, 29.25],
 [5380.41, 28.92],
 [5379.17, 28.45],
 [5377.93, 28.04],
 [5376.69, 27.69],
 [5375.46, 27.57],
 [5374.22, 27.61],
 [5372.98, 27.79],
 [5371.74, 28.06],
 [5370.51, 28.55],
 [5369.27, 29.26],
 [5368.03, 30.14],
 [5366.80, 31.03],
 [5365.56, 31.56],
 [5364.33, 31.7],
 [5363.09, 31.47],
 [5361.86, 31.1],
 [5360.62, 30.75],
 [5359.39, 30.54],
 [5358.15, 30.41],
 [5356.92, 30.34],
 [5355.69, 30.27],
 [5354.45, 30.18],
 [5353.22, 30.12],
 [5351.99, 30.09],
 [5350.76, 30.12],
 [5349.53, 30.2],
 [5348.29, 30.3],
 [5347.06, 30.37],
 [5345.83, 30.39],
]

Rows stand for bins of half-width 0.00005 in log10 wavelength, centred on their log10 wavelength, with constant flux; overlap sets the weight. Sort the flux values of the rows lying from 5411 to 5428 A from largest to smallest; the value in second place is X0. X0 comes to 31.72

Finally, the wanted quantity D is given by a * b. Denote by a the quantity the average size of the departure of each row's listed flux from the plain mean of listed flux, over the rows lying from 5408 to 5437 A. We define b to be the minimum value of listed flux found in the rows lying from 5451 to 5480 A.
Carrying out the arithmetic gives 25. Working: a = 0.8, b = 29.31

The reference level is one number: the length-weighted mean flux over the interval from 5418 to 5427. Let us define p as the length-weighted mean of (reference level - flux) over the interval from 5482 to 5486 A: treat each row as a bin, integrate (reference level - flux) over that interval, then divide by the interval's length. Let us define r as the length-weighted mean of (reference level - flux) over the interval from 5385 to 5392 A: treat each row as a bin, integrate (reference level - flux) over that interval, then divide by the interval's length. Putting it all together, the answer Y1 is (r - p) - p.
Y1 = -3.9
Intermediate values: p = 1.1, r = -1.8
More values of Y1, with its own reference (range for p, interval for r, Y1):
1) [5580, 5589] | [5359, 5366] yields -4.1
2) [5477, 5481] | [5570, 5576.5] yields -2.4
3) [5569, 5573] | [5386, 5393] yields -0.6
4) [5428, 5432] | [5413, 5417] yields -0.8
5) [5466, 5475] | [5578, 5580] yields 0.1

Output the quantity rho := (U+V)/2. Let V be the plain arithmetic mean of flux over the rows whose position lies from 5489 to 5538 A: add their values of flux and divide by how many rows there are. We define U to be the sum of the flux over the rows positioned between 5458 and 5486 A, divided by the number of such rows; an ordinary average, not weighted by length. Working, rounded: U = 29.7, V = 29.6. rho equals 29.7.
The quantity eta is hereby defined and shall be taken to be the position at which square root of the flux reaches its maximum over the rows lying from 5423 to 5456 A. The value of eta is 5442.71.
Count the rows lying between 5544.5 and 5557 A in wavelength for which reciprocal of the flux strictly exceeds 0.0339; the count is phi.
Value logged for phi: 10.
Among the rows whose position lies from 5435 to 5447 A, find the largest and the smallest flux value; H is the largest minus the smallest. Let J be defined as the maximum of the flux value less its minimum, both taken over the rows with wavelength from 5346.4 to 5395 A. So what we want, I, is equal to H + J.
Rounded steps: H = 2.1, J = 5.1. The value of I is 7.2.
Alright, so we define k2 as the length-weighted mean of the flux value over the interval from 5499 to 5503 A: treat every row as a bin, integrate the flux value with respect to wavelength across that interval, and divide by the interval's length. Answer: 31.6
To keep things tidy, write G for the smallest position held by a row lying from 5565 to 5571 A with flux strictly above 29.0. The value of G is 5565.64 A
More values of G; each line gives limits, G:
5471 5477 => 5471.61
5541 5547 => 5541.35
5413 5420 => 5413.96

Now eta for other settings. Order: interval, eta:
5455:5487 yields 5456.51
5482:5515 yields 5500.67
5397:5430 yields 5417.70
